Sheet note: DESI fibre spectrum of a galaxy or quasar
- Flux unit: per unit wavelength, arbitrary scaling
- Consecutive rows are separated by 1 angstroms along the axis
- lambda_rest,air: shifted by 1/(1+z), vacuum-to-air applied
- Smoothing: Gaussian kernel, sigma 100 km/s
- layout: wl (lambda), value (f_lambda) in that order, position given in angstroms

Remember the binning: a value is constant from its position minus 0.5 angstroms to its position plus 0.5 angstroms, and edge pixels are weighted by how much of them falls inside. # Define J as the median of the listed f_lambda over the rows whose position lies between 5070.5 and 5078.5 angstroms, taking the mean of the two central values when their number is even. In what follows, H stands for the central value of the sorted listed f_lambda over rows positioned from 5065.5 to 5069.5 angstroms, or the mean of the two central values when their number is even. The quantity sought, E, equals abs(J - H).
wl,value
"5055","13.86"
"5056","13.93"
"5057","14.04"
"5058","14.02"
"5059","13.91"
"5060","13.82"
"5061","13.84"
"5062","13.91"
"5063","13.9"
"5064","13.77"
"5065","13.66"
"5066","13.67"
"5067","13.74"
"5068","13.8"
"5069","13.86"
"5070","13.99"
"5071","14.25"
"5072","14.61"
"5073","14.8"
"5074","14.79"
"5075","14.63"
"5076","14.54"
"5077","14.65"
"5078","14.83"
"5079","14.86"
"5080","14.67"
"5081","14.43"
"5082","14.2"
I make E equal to 0.87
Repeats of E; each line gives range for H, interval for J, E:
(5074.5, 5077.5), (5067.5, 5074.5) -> 0.38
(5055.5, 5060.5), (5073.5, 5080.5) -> 0.74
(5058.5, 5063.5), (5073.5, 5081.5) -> 0.76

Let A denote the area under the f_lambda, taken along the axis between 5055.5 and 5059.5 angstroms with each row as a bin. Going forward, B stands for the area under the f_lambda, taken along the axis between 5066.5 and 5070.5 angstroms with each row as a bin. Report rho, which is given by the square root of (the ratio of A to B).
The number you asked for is 1.005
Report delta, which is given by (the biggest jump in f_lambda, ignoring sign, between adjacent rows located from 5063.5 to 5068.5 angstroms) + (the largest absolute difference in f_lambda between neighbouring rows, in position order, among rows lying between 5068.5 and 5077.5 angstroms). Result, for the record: 0.47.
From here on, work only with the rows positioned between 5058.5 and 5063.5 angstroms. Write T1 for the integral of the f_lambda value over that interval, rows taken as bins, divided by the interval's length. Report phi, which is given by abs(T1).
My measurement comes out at 13.9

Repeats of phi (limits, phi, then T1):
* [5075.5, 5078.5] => 14.7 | 14.7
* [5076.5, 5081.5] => 14.7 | 14.7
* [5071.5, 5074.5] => 14.7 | 14.7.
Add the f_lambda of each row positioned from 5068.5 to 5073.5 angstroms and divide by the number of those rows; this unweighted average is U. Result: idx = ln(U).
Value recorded 2.66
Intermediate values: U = 14.3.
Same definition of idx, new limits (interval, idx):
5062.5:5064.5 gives 2.63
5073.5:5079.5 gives 2.69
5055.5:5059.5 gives 2.64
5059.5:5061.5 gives 2.63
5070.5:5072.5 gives 2.67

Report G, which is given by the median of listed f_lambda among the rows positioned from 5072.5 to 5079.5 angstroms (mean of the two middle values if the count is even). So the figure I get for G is 14.8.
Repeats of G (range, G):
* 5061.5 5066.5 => 13.8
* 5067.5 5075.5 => 14.4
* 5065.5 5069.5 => 13.8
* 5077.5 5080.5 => 14.8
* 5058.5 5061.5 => 13.8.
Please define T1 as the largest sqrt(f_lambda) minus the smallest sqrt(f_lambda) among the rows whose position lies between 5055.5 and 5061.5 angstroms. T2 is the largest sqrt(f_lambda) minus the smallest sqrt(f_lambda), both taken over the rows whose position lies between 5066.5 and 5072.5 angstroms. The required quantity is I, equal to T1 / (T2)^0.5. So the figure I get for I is 0.1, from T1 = 0.03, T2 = 0.116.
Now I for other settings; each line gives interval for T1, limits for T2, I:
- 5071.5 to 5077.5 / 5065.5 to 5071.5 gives 0.1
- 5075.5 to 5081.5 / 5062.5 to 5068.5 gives 0.3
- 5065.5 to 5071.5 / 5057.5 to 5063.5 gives 0.5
